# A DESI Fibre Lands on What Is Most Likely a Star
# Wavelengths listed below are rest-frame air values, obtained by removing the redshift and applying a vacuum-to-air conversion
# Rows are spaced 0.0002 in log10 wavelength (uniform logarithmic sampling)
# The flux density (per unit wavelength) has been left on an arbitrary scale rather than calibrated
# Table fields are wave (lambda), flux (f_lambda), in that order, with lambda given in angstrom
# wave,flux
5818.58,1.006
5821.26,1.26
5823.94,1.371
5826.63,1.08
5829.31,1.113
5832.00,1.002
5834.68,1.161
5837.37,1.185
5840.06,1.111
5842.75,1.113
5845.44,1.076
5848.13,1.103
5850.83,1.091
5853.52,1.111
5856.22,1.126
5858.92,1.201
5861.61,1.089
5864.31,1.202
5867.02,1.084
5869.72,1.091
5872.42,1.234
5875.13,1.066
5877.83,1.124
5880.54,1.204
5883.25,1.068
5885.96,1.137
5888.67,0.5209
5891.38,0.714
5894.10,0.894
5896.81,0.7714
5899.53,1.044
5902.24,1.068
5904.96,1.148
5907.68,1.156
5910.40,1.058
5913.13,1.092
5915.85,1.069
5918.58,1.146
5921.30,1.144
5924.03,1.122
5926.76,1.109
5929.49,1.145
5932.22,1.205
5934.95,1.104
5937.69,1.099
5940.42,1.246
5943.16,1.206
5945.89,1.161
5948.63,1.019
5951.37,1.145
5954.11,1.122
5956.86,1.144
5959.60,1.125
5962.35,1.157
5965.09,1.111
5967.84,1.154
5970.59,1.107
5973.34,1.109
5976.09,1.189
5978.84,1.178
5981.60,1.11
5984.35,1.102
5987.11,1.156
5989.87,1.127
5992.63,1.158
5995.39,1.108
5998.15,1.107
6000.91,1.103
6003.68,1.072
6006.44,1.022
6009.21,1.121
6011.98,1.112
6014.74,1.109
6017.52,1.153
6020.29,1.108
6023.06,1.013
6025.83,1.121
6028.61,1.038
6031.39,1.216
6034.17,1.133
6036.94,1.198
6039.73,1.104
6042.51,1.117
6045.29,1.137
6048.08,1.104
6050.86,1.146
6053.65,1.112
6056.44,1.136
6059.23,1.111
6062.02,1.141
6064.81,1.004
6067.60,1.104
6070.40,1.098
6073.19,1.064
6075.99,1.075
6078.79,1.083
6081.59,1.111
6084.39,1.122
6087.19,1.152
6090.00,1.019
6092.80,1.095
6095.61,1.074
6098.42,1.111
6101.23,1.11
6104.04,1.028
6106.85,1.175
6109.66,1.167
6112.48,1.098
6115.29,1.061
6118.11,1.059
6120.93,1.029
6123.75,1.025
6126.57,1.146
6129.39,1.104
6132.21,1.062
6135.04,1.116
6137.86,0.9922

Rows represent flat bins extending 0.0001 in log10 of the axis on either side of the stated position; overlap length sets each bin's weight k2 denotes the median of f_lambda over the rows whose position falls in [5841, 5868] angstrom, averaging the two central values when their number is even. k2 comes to 1.107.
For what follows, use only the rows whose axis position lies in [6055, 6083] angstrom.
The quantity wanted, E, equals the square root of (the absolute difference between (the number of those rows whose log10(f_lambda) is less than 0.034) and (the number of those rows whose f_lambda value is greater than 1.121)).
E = 1.0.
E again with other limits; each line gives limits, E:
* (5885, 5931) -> 1.0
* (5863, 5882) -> 1.7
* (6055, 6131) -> 1.7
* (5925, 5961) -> 2.8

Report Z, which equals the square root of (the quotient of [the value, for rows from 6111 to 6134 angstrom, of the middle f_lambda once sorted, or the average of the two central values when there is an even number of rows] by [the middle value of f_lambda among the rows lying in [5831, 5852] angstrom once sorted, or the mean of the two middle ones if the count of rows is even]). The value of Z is 0.98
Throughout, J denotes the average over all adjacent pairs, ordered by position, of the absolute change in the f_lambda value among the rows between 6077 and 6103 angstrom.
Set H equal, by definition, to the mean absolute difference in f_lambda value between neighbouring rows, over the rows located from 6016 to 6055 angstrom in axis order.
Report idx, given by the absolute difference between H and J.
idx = 0.027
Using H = 0.069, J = 0.042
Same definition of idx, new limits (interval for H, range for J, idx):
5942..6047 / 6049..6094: 0.006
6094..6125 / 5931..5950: 0.038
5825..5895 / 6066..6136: 0.060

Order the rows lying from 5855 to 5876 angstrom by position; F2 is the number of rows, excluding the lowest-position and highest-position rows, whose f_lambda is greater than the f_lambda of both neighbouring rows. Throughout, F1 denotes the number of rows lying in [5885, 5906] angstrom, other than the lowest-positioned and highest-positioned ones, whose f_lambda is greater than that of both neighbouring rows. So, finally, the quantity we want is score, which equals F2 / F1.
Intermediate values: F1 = 1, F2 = 3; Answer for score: 3.0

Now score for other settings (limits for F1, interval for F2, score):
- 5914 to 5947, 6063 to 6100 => 1.0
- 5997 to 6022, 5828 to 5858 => 1.5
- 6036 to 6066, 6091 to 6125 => 0.5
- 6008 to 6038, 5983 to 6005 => 0.7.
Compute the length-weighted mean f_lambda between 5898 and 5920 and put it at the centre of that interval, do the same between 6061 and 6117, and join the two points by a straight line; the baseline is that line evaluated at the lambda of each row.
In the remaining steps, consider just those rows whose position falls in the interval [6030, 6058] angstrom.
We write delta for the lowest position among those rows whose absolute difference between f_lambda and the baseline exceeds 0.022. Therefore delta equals 6031.39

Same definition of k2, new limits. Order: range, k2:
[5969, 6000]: 1.110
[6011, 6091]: 1.111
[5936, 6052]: 1.121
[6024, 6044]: 1.121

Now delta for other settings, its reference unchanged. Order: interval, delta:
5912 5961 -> 5915.85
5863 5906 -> 5864.31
